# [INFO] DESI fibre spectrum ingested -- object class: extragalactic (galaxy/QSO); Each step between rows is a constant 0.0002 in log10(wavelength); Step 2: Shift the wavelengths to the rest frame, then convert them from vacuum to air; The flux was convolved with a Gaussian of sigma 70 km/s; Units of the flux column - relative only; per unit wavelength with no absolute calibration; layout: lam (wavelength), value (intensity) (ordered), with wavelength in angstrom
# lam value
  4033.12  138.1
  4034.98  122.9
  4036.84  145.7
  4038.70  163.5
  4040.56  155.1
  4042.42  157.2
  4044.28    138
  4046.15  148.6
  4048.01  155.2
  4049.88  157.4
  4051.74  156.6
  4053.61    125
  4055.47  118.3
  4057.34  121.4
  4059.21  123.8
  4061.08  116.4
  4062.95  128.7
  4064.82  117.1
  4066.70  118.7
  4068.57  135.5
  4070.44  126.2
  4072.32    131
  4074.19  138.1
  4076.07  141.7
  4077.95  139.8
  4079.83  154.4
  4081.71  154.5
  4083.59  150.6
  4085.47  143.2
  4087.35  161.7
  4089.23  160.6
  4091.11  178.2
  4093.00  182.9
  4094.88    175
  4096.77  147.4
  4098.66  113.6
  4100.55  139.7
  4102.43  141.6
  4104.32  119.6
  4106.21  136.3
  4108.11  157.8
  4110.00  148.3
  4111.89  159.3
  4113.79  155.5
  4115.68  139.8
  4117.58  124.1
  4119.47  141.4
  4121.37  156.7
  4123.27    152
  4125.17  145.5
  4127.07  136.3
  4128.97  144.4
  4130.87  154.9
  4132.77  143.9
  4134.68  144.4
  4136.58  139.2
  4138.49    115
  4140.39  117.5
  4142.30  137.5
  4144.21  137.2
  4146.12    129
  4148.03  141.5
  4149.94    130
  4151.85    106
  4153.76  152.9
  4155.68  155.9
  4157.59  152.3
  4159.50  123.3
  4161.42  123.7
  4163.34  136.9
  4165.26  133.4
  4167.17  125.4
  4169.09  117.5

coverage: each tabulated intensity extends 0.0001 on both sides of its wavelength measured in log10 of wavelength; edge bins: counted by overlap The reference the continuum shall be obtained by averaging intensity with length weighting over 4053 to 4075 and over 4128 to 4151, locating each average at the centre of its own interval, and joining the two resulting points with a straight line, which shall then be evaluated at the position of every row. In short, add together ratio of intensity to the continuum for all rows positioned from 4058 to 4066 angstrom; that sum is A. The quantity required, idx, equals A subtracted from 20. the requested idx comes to 16.1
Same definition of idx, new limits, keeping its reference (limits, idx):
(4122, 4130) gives 15.7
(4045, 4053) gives 15.0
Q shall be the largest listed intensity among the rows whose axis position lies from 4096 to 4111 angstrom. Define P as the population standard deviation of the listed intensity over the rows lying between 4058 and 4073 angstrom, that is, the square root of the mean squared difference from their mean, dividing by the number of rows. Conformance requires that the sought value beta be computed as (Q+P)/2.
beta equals 82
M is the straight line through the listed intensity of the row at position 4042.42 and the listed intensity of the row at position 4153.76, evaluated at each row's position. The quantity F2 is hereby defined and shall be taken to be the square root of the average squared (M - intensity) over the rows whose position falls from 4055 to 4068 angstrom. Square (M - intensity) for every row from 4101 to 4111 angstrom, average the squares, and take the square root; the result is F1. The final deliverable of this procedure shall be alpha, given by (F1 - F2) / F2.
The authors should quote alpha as -0.5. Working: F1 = 19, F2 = 36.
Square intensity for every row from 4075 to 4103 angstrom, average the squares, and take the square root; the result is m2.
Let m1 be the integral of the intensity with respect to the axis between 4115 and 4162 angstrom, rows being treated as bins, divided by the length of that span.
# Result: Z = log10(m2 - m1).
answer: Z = 1.19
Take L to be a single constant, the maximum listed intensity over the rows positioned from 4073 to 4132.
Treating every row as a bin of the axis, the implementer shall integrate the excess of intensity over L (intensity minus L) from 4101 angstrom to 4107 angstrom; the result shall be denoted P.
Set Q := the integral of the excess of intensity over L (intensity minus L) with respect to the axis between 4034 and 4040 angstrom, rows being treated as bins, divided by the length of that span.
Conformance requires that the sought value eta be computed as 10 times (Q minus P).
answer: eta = 2617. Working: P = -300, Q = -38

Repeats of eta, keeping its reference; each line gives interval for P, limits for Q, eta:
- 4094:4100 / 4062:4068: 1687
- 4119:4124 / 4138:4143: 1009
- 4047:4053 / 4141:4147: 1206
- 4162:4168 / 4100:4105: 2593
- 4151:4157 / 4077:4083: 2259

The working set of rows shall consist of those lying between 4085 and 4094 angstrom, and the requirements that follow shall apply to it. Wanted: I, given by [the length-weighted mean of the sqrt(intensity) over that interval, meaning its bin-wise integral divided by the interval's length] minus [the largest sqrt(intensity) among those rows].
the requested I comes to -0.62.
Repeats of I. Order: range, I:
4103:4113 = -0.63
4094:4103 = -1.29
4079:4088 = -0.36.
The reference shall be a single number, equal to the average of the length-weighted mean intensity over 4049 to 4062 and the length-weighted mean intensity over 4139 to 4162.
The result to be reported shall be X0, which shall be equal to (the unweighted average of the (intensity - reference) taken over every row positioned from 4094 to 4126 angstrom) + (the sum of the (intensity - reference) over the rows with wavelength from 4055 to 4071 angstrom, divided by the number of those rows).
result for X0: 2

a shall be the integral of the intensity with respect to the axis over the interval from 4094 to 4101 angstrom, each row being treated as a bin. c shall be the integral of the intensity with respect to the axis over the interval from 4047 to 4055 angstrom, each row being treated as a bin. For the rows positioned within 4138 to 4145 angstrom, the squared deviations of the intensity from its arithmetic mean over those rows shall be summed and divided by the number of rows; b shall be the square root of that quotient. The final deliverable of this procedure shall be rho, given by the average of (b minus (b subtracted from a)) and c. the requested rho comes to 95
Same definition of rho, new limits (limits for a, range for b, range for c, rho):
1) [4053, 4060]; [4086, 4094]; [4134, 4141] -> 35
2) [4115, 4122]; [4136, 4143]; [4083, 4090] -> 61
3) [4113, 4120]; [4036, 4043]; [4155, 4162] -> 3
